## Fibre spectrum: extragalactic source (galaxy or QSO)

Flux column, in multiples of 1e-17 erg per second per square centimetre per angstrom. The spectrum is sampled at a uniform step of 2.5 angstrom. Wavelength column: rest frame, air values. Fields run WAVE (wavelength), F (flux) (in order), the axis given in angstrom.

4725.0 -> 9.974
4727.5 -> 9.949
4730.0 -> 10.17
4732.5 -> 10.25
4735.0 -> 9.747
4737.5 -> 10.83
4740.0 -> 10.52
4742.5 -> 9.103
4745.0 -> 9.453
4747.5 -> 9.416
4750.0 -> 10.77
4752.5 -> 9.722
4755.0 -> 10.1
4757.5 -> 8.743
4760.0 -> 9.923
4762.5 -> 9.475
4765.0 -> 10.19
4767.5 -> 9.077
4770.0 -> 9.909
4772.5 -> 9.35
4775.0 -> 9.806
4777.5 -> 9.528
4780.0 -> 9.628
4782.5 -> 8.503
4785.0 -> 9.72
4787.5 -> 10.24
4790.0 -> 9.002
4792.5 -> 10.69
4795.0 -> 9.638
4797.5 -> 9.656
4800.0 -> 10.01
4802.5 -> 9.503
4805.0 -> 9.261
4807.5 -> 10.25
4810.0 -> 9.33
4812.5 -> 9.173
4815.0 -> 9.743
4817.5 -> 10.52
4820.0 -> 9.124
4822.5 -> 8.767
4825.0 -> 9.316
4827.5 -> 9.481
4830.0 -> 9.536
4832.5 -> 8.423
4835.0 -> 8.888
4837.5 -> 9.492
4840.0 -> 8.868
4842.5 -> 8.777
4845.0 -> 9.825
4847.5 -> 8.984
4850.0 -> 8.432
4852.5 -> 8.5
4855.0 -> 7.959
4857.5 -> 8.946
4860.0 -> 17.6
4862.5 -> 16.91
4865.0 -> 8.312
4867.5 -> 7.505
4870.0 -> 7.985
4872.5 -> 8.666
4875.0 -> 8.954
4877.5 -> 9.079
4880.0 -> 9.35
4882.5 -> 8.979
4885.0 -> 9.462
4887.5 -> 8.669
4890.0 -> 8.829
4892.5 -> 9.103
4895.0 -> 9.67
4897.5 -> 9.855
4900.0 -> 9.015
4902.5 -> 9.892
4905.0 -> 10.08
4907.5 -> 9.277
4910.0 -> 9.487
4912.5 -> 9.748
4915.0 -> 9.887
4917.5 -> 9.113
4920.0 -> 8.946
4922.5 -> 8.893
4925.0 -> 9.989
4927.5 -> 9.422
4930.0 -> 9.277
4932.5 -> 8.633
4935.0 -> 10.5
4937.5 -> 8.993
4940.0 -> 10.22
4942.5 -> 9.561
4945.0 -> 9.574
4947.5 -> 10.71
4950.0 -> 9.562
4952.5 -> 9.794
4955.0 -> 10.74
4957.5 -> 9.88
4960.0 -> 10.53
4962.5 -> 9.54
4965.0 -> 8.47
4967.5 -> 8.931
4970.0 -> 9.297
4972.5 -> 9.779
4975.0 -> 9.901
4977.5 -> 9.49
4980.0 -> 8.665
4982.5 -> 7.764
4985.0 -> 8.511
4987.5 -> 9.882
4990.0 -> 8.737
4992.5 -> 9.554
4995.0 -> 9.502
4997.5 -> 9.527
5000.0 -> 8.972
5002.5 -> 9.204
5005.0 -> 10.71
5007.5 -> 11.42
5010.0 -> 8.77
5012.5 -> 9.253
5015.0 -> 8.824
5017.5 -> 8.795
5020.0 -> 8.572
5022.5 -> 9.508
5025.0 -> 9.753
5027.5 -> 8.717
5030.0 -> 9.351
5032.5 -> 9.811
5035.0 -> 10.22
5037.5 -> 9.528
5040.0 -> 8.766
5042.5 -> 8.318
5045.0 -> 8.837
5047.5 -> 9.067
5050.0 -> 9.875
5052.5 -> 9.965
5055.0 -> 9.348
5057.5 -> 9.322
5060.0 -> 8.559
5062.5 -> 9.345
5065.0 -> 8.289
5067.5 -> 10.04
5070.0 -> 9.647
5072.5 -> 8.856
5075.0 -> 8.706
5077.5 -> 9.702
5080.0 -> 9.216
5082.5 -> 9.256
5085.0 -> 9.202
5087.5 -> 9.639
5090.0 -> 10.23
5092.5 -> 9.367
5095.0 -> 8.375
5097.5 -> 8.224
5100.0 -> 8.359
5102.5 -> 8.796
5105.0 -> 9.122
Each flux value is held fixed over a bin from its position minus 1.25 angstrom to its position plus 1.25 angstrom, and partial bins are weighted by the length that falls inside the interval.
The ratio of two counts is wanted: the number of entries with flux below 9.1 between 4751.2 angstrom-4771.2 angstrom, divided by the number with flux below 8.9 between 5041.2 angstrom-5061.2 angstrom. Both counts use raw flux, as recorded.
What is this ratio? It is 0.7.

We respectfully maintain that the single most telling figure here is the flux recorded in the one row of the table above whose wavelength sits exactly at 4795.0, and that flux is 9.638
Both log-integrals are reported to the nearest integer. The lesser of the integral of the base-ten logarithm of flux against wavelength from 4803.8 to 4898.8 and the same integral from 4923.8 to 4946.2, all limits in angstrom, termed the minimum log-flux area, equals 22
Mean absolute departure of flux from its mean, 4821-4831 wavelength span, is 0.3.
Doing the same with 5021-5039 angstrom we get 0.3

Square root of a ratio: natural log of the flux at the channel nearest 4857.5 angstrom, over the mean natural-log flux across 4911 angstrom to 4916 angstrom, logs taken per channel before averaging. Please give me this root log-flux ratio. 0.98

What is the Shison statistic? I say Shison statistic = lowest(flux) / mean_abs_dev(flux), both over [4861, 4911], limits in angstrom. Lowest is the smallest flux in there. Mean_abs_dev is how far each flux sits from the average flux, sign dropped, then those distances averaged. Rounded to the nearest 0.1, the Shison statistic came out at 8.2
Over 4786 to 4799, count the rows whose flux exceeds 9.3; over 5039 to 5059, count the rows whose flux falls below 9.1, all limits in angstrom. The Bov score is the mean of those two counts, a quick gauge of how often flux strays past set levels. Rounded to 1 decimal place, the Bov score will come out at 4.0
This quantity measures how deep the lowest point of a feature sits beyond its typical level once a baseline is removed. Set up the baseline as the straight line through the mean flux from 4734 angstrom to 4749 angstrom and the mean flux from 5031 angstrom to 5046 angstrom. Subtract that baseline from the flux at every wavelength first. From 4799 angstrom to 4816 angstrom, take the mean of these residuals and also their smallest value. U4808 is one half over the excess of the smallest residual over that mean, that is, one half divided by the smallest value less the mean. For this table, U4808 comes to -1.2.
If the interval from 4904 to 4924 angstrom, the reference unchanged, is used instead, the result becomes -1.0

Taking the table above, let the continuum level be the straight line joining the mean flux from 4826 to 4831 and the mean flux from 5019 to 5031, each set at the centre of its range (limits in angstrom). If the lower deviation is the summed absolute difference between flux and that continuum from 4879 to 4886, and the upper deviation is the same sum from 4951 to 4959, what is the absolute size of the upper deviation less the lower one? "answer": 2.0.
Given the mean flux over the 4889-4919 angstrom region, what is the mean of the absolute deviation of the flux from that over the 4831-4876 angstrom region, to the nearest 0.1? 1.6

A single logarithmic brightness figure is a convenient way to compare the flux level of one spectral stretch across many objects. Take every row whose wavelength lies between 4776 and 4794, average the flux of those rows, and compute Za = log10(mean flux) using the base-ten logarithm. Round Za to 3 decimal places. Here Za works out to 0.983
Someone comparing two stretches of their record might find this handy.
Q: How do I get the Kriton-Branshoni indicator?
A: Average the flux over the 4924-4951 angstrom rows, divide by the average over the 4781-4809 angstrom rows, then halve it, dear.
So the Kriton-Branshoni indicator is 0.50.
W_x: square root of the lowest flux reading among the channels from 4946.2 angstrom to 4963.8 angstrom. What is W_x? 3.09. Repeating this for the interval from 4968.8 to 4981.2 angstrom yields 2.94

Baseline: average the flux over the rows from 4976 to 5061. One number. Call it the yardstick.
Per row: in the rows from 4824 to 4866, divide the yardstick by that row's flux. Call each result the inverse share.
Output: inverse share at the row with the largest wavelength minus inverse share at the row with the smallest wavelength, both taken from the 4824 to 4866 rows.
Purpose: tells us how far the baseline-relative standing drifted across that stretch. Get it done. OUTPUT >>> 0.120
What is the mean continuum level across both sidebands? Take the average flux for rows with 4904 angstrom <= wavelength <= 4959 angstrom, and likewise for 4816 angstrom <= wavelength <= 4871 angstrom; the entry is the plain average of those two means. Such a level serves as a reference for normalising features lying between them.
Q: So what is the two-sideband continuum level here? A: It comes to 9.65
